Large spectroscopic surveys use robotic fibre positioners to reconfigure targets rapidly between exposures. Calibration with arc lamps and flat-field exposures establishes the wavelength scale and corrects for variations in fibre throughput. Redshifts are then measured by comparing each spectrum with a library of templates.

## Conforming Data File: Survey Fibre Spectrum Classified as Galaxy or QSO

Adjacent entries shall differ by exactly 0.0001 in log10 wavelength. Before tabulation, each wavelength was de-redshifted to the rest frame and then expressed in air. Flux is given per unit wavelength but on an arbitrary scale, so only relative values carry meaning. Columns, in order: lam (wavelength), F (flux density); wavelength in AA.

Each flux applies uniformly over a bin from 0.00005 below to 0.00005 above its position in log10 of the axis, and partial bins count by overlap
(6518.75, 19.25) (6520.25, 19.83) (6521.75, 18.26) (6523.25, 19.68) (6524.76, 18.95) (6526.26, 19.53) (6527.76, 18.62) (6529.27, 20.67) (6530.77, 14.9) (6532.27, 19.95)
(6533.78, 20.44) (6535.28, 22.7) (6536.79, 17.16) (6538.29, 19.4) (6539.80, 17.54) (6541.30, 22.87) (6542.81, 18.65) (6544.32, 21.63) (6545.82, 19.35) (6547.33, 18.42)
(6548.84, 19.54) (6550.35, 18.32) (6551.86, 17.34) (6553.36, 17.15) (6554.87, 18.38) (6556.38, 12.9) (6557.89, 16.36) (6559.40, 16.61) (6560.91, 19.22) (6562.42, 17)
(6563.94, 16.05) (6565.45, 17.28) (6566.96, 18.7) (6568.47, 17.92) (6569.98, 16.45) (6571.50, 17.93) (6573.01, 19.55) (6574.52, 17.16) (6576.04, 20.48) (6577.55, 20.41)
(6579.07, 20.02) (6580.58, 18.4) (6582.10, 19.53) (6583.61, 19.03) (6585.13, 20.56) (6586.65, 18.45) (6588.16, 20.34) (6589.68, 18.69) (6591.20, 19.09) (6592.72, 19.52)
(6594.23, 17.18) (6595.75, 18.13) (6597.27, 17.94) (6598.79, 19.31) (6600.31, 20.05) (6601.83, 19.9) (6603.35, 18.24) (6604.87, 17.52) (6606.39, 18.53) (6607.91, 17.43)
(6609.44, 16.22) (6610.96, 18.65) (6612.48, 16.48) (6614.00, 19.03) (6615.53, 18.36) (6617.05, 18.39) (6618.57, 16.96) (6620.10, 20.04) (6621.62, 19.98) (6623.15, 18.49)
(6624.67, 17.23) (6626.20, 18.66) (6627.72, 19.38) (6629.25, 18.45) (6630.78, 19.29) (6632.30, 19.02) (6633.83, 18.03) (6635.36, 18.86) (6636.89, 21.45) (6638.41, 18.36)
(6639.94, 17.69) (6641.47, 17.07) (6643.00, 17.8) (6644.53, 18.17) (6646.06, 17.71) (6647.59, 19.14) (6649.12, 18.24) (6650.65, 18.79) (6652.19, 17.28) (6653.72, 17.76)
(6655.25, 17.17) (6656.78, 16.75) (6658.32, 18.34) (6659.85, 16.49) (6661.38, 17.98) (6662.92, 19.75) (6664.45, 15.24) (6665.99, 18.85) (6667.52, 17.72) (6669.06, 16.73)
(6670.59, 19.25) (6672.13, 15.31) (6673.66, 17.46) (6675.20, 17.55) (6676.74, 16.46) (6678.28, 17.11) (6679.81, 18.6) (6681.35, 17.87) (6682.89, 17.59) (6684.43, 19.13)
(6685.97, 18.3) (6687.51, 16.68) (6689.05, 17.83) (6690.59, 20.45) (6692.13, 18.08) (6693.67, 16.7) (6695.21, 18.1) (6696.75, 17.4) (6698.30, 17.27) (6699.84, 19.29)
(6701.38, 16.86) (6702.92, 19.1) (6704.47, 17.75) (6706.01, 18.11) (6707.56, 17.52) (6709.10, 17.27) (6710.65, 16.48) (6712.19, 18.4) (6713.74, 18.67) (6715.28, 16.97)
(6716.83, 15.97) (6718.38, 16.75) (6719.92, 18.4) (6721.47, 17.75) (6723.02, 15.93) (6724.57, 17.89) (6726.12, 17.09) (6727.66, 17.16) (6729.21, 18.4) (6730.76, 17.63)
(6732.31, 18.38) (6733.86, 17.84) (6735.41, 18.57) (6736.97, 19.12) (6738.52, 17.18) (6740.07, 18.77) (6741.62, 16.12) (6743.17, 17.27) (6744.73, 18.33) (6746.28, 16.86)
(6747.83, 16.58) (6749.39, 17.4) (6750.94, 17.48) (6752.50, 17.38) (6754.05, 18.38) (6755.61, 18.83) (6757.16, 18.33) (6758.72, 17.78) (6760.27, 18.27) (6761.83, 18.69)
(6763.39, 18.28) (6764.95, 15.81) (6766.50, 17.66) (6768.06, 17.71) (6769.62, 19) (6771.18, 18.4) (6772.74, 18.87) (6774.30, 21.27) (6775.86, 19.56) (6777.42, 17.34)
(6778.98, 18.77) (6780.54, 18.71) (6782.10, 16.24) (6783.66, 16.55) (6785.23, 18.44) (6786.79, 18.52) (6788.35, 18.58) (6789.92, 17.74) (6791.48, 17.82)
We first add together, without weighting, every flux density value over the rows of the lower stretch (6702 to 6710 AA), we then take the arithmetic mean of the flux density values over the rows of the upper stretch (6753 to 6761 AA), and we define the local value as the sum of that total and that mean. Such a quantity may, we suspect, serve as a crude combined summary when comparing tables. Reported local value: 108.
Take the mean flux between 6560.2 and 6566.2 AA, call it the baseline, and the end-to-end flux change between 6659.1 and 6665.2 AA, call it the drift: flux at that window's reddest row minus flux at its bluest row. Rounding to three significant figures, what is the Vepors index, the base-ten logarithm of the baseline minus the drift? 1.27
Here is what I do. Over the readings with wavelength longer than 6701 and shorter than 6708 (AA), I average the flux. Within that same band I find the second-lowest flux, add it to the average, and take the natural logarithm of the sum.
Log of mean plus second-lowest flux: 3.57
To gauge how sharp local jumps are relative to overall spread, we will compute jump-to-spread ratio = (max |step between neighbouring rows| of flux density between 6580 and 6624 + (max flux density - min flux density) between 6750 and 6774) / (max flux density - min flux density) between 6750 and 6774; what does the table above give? 2.0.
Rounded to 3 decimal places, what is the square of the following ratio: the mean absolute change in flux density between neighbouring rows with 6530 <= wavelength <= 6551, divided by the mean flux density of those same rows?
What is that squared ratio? 0.020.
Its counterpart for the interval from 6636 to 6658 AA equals 0.003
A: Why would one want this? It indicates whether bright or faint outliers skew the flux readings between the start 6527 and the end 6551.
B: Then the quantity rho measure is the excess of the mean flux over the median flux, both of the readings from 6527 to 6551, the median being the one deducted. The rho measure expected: 0.01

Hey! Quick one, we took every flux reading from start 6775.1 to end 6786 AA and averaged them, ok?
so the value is 17.9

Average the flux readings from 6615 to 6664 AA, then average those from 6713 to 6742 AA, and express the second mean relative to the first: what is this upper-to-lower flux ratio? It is 0.96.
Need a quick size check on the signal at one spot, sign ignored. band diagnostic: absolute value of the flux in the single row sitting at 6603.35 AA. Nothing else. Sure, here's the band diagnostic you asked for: 18.2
